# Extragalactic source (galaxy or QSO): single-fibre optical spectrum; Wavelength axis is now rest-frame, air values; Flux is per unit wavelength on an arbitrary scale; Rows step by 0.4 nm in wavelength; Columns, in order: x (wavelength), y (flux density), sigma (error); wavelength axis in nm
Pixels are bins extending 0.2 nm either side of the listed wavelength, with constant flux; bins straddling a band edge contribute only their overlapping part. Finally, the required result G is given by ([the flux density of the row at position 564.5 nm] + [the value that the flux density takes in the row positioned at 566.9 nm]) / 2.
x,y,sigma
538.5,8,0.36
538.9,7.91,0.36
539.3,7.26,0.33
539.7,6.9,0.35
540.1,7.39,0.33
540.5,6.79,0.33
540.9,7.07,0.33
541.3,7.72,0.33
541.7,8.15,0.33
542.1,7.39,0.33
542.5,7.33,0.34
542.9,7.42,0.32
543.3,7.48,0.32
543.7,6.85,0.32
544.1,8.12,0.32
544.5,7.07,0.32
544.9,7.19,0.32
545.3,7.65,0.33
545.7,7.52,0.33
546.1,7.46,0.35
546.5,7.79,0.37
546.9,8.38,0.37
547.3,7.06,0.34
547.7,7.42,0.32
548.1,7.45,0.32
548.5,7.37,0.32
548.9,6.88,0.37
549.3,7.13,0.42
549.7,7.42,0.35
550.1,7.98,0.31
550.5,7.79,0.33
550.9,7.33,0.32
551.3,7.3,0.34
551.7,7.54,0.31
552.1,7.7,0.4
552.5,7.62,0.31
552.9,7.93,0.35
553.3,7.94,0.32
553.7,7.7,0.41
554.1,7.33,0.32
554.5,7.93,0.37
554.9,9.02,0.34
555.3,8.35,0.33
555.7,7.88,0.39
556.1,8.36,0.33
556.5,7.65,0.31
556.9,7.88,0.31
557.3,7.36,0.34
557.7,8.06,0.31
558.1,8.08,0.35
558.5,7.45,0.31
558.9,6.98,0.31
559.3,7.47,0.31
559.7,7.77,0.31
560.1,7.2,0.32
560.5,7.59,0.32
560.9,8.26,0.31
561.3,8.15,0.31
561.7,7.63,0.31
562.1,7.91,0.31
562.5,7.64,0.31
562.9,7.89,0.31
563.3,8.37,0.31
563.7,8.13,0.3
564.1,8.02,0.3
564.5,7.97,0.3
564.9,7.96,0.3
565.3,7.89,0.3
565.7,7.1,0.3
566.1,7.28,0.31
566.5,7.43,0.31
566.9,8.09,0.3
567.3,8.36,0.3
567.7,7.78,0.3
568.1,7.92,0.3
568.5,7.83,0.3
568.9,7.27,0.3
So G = 8.0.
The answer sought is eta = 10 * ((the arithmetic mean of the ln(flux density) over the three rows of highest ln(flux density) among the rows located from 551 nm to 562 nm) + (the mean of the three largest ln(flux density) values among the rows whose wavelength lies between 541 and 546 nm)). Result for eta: 42.3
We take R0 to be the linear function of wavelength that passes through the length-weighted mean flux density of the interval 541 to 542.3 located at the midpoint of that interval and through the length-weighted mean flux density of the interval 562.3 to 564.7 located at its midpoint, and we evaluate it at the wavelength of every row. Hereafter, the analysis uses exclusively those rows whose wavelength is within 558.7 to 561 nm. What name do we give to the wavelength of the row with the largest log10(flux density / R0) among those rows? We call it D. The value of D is 560.9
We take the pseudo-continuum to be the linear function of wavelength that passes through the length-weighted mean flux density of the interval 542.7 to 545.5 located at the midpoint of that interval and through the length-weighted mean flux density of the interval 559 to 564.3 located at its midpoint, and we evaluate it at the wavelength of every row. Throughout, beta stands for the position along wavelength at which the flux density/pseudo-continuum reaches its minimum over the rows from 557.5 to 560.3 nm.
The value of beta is 558.9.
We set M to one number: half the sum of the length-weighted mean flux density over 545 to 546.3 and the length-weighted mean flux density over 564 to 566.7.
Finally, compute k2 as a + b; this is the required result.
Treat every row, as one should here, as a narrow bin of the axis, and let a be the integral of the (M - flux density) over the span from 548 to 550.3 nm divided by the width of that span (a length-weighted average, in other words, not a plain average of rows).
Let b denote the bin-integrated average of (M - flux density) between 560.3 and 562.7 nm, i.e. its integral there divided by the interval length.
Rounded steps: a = 0.22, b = -0.28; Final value -0.06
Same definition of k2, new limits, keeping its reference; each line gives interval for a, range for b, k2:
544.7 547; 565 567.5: -0.17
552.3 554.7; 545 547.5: -0.20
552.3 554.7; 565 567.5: -0.28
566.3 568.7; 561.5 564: -0.67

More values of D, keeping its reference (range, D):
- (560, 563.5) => 563.3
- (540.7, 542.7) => 541.7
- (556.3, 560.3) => 558.1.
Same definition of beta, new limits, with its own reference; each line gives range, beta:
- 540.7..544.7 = 543.7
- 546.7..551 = 548.9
